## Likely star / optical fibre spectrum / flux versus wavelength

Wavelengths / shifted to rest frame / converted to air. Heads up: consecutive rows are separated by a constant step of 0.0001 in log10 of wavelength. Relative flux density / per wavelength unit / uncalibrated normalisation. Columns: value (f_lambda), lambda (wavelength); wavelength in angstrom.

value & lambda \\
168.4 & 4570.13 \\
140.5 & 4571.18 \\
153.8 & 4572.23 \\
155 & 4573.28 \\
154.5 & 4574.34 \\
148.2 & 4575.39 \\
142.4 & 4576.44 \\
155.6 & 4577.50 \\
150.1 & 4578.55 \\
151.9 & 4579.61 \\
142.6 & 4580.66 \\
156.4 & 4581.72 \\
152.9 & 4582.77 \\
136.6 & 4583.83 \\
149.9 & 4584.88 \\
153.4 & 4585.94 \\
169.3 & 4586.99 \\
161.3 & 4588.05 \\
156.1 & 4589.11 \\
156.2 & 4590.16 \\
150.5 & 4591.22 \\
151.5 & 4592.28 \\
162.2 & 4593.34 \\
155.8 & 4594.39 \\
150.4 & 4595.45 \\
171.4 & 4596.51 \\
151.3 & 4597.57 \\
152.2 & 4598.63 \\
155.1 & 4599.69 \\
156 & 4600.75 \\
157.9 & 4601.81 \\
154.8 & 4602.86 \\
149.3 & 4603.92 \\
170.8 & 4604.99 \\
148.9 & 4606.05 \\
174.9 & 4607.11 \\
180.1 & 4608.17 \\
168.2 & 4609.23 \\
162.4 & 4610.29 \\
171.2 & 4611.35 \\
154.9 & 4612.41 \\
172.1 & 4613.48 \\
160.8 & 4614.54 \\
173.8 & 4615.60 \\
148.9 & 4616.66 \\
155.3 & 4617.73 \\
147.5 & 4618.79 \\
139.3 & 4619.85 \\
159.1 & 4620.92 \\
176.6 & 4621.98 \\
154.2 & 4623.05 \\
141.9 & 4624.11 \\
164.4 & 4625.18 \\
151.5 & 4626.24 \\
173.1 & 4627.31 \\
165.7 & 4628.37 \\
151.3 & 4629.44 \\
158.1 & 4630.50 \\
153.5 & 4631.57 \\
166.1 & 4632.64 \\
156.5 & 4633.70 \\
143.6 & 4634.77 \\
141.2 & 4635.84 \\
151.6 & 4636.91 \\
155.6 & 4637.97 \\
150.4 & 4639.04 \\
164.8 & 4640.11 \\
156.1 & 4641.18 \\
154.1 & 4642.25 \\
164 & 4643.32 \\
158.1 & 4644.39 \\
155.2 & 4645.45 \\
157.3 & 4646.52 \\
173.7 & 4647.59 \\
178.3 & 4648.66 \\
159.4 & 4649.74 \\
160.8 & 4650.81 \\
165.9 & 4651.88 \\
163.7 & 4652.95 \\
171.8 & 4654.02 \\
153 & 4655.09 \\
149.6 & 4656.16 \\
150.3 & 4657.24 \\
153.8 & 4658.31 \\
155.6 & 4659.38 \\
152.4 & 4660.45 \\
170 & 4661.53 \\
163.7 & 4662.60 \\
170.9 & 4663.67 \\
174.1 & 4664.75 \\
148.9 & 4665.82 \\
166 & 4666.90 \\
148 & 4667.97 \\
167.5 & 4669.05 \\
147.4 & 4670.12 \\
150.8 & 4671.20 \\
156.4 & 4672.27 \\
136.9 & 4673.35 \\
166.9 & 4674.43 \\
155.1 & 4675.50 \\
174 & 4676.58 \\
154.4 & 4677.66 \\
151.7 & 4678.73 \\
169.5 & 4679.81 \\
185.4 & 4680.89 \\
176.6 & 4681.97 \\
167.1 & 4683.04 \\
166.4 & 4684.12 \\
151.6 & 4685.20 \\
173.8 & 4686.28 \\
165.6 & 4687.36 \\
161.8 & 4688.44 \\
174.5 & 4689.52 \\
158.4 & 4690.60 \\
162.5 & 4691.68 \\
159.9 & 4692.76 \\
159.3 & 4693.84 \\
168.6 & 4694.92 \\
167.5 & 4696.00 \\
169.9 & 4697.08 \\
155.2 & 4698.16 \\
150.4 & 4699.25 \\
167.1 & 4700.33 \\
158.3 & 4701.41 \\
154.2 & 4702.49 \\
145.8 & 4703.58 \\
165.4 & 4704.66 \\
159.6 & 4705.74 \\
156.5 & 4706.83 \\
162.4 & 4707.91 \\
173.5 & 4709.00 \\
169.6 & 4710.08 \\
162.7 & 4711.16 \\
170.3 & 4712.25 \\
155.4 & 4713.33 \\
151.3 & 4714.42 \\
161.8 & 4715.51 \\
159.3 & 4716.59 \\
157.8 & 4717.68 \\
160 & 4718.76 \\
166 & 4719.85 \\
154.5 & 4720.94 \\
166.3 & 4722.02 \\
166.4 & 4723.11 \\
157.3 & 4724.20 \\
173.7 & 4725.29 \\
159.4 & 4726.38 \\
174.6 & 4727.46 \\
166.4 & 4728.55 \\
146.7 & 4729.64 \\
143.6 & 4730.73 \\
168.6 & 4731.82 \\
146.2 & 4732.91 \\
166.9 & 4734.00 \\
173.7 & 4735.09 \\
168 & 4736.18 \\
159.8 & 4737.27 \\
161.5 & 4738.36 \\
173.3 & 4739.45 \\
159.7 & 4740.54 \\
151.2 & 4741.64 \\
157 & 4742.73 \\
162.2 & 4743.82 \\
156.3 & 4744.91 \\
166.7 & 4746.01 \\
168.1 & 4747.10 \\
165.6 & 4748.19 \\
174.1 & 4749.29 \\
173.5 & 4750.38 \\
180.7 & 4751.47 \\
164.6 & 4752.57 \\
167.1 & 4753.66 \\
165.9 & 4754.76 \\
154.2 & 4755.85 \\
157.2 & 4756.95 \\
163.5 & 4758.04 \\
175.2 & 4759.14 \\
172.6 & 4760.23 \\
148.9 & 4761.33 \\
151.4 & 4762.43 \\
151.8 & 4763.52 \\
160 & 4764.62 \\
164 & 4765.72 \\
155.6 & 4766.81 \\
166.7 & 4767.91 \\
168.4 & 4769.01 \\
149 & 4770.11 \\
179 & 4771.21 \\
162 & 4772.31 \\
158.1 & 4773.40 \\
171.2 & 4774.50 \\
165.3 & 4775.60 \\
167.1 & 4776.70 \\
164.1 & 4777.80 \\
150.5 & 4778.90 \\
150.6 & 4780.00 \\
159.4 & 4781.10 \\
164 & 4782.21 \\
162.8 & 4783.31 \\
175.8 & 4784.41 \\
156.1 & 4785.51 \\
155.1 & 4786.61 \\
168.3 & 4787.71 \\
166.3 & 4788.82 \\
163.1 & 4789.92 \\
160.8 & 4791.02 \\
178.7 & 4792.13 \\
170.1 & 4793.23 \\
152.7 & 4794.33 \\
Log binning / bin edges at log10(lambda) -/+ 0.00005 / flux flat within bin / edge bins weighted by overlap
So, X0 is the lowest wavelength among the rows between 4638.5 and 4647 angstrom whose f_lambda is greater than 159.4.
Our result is 4640.11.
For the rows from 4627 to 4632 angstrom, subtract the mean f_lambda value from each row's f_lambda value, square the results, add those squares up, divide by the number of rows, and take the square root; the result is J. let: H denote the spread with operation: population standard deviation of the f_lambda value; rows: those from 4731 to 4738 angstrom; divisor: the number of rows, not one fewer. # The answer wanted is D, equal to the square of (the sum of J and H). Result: 287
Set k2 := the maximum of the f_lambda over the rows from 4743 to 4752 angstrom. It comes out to 180.7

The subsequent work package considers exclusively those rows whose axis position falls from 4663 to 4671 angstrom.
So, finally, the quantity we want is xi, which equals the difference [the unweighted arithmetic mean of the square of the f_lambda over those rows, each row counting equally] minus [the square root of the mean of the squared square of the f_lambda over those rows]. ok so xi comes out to -234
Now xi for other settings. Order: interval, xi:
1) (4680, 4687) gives -212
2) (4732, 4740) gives -148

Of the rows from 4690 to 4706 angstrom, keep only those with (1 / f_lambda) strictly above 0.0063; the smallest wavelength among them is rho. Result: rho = 4690.60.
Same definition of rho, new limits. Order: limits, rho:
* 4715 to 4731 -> 4717.68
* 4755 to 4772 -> 4755.85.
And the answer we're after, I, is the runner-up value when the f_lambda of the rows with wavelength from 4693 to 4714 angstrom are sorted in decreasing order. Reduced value 170.3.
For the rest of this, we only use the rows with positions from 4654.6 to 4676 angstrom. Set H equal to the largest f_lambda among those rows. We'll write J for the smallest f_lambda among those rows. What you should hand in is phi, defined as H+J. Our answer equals 311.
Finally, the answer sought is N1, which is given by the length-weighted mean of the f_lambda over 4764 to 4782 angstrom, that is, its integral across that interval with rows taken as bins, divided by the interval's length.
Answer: 162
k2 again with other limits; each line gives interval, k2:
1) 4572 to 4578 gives 155.6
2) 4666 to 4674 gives 167.5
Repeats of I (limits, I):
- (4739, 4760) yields 175.2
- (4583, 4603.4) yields 169.3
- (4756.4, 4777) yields 175.2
